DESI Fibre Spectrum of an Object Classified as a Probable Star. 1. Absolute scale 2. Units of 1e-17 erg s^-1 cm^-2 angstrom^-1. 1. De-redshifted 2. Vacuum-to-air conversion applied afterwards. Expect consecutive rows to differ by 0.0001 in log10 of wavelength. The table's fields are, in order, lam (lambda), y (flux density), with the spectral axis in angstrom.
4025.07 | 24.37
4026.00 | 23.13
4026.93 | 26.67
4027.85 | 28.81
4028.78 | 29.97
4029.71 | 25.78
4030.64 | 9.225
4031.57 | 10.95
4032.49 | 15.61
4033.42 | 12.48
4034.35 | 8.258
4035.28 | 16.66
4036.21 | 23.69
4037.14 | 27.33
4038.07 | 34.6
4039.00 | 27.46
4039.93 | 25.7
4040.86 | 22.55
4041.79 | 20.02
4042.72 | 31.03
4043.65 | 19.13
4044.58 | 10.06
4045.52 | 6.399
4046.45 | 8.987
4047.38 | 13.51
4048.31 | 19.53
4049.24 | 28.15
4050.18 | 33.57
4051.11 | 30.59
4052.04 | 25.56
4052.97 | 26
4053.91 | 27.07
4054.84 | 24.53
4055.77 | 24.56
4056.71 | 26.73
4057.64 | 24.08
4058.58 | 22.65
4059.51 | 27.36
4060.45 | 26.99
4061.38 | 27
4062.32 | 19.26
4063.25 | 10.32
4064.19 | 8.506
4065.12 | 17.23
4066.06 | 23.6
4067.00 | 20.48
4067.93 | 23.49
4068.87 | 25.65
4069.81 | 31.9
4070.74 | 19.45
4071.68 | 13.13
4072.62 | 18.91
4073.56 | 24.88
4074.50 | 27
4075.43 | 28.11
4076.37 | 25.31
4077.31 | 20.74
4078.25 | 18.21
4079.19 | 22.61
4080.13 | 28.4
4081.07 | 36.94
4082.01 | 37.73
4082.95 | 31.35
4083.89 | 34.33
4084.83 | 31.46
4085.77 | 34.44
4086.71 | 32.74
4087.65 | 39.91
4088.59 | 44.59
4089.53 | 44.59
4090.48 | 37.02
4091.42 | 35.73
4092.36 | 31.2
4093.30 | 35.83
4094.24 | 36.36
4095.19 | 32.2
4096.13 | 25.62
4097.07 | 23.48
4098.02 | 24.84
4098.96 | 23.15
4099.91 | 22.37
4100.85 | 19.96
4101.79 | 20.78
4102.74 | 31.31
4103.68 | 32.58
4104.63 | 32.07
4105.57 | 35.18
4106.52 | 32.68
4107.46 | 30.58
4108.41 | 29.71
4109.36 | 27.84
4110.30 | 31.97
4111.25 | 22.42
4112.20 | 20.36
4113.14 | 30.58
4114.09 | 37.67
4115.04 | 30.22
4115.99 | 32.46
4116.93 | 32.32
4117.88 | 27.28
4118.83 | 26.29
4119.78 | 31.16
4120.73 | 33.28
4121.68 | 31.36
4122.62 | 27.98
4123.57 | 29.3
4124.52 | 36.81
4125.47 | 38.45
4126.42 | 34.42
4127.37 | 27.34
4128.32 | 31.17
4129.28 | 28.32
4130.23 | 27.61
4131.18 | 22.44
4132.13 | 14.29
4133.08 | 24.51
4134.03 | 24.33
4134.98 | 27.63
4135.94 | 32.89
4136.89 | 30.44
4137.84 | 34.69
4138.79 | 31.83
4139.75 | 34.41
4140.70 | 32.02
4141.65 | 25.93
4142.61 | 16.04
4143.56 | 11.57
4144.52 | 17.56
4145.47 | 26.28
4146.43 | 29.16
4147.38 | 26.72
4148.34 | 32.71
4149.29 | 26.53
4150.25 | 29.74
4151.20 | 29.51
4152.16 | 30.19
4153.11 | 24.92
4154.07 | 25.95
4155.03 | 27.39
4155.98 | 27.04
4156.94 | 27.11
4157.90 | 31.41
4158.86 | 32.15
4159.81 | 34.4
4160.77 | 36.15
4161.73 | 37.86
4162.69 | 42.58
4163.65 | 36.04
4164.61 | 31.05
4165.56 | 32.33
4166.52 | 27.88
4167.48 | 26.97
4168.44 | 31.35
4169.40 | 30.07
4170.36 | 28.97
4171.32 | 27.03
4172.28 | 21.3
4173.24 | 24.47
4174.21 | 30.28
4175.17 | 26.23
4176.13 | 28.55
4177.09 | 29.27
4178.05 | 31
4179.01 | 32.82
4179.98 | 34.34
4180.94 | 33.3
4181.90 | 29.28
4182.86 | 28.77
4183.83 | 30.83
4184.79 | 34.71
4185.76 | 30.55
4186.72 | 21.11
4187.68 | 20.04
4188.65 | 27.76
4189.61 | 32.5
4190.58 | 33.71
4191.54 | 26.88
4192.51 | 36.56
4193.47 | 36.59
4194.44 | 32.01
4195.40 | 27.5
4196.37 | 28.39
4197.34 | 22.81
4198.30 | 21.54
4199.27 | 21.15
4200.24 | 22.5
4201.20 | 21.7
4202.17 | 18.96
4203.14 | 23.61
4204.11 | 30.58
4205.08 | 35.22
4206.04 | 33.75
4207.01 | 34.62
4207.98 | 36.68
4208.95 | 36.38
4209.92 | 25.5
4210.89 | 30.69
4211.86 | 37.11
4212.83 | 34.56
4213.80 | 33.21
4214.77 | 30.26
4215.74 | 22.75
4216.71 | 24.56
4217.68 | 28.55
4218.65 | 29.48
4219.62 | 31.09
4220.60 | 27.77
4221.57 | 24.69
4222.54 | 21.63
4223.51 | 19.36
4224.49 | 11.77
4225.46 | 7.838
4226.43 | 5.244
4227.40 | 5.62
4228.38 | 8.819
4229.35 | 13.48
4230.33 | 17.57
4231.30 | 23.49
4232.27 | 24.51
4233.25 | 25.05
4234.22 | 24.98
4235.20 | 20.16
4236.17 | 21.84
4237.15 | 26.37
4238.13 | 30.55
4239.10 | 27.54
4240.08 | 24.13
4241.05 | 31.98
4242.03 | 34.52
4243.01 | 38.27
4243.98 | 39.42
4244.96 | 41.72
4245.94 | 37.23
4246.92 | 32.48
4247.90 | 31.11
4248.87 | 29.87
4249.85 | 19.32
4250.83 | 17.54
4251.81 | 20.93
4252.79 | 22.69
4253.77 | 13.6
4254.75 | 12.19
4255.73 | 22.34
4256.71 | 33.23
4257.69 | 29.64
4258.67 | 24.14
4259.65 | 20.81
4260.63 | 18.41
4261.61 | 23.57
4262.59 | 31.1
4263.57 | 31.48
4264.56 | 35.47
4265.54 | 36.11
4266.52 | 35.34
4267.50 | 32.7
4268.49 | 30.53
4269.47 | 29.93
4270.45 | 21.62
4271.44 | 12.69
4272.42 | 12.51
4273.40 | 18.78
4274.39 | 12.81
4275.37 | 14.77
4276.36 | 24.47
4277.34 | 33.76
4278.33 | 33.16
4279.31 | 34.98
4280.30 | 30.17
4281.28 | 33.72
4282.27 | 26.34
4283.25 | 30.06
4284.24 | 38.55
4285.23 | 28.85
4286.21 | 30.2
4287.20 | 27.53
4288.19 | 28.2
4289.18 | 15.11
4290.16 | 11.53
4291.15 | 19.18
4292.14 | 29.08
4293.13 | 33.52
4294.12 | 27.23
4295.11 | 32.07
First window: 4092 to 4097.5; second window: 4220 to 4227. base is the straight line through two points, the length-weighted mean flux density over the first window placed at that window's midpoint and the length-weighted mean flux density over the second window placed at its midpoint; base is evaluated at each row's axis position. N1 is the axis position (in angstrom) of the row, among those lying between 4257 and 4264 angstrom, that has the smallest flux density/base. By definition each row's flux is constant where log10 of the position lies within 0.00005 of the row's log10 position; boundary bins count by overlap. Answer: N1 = 4260.63 angstrom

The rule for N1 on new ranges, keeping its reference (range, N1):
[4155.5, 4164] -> 4155.98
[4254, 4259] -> 4254.75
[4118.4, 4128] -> 4118.83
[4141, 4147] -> 4143.56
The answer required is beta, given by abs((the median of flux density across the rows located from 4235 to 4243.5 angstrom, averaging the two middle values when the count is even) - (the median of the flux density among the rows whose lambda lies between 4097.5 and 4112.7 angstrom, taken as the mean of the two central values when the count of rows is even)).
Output 1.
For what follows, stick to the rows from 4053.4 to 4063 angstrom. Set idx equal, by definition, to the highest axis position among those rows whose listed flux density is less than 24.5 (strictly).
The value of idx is 4062.32 angstrom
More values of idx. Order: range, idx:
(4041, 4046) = 4045.52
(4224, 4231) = 4230.33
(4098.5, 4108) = 4101.79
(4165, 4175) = 4173.24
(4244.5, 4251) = 4250.83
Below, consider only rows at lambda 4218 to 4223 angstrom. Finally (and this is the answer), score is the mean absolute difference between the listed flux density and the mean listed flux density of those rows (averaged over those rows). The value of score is 3.0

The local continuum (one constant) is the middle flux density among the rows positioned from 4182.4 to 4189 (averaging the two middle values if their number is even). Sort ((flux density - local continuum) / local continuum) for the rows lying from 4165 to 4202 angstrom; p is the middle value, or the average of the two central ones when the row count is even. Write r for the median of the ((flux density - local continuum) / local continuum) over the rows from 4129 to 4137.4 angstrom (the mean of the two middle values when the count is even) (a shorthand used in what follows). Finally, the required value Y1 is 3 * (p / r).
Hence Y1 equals -0.3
